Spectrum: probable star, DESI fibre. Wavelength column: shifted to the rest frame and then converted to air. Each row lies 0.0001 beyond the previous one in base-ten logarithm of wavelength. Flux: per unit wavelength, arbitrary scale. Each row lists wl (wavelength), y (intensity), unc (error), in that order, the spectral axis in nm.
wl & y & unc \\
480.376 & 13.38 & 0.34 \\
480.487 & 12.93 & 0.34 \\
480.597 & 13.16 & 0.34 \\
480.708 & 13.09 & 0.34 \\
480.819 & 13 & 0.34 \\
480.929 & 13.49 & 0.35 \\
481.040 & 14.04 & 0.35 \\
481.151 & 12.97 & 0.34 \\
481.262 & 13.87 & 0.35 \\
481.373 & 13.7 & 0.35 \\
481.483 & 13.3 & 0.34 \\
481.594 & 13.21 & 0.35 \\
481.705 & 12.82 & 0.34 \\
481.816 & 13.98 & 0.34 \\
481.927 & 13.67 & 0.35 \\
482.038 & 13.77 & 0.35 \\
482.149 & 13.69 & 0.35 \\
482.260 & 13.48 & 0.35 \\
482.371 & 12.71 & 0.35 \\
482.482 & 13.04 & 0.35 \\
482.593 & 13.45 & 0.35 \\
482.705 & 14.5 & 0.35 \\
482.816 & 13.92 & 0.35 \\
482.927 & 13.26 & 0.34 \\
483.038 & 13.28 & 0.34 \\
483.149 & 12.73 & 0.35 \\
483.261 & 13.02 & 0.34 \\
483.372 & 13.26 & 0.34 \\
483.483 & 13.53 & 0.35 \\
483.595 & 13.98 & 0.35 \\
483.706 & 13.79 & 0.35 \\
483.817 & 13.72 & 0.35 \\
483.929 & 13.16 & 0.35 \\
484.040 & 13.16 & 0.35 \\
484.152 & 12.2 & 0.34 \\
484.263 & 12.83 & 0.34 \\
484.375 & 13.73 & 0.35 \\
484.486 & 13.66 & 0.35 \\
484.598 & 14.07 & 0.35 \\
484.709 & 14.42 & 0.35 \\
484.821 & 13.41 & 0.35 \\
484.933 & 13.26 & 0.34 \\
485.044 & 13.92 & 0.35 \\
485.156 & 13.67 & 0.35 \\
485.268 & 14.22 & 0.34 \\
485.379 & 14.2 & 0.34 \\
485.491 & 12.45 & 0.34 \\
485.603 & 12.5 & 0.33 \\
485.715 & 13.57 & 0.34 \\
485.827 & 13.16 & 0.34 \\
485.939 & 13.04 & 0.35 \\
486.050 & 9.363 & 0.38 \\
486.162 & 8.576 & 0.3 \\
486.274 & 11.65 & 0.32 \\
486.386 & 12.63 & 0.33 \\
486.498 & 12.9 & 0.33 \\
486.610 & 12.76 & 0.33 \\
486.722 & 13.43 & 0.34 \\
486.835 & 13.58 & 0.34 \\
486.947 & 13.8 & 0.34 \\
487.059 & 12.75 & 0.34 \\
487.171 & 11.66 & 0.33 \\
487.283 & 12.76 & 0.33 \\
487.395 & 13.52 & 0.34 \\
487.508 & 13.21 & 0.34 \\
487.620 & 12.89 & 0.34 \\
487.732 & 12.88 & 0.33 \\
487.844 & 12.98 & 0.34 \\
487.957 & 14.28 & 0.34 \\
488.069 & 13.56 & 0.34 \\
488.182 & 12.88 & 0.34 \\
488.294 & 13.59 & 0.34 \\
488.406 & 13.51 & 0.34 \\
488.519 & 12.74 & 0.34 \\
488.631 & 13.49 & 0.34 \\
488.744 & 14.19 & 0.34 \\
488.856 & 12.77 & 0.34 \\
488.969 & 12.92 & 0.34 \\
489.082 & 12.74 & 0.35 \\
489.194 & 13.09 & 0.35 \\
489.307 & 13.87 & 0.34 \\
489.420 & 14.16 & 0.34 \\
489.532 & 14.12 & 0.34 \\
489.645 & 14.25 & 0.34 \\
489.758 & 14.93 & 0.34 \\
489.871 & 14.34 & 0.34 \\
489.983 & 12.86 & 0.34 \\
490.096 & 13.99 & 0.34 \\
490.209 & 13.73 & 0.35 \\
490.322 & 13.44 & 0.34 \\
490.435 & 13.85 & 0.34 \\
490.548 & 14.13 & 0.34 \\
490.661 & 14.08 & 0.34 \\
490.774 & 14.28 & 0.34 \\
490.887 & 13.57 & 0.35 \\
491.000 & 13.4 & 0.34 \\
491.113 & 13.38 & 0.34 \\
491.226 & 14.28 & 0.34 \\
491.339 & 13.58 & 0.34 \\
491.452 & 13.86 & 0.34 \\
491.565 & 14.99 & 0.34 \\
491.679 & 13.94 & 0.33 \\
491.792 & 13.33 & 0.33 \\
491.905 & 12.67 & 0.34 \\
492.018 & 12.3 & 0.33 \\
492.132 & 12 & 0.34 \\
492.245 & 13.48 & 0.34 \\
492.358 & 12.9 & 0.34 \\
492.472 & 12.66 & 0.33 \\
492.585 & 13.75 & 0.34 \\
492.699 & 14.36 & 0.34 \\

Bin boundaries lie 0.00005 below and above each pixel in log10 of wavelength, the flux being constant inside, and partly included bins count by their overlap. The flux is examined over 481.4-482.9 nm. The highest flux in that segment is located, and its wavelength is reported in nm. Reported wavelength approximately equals 482.705 nm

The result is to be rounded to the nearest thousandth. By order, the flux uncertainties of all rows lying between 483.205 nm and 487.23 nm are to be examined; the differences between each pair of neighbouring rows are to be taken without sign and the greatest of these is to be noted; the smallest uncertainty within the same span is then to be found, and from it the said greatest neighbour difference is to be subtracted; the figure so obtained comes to 0.220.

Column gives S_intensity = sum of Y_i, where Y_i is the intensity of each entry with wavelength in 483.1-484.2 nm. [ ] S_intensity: 133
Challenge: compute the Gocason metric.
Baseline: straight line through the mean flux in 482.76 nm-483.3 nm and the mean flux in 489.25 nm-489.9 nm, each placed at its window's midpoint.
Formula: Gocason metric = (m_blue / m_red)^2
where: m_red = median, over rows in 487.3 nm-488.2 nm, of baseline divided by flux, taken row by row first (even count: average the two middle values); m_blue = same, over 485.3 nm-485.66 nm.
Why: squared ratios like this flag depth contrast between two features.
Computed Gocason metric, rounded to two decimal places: 1.05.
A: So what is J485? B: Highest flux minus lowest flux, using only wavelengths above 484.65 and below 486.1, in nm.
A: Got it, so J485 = 5.1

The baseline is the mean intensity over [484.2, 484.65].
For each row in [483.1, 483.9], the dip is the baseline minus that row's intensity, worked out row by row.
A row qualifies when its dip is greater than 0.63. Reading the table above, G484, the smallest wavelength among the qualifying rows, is 483.149 nm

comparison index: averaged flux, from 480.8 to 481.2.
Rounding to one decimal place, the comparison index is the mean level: 13.4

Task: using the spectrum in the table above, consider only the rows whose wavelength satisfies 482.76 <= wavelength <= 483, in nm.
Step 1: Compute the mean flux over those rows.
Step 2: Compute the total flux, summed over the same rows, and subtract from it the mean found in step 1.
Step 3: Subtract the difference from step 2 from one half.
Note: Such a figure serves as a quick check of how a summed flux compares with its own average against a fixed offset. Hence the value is -13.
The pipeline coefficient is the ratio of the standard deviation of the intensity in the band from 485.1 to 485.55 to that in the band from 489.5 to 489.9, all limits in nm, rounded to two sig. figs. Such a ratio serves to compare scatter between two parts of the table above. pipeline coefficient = 2.3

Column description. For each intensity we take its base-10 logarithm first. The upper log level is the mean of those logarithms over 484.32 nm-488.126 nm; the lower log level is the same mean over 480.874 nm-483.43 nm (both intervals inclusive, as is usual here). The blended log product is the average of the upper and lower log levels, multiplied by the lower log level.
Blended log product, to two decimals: 1.26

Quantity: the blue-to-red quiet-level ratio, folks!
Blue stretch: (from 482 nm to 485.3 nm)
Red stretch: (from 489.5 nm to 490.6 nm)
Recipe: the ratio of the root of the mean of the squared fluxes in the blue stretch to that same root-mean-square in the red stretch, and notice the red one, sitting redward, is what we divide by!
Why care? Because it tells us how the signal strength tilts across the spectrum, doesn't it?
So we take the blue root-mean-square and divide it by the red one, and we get 0.966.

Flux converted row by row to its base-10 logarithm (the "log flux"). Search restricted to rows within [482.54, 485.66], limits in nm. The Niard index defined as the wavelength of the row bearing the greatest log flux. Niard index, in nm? 482.705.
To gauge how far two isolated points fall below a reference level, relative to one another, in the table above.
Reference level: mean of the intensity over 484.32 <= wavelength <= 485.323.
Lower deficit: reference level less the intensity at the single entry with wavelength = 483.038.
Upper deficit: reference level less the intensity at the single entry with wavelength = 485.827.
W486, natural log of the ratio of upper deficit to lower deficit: 0.2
